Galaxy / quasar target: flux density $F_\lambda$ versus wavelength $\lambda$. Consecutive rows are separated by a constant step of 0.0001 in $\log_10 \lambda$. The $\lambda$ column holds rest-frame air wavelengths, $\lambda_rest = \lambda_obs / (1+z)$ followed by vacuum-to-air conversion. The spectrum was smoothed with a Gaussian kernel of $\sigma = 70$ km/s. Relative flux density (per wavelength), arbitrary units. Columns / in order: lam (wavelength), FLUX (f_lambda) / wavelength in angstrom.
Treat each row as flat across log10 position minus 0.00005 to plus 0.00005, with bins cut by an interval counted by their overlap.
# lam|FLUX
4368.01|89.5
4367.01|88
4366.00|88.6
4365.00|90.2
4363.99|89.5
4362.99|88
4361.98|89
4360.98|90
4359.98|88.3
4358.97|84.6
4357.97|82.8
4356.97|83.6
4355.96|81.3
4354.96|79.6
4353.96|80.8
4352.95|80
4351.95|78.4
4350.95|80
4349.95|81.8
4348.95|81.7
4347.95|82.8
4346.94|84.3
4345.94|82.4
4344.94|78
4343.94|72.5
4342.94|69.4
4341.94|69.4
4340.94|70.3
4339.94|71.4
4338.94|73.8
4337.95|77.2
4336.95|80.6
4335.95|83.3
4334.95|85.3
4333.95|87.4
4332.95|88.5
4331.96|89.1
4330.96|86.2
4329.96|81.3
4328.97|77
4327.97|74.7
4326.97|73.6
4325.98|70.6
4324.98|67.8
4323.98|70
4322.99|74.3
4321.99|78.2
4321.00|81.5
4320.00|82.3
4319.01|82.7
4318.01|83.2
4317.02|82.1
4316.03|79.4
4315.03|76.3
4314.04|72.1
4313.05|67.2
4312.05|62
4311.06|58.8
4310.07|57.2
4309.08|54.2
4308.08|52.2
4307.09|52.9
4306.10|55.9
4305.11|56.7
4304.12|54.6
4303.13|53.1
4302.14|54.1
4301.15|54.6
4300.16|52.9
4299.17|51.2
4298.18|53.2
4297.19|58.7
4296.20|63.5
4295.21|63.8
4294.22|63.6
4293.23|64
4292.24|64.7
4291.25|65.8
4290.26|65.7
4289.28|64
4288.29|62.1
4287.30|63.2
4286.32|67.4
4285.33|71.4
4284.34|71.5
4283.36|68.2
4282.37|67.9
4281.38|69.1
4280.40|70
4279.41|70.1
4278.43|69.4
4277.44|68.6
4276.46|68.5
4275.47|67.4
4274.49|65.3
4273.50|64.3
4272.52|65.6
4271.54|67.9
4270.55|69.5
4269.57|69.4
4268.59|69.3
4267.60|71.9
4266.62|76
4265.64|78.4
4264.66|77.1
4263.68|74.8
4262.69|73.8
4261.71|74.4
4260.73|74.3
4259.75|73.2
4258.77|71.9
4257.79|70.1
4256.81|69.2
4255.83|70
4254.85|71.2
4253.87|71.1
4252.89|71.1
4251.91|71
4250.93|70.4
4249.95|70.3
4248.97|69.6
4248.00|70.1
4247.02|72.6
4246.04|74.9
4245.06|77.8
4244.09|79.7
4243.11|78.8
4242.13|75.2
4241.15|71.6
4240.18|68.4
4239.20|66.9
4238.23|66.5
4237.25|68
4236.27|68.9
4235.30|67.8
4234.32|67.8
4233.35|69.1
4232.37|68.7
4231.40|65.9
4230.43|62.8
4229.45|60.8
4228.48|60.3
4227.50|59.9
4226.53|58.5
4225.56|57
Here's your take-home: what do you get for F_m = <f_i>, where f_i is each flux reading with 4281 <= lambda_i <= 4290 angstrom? 67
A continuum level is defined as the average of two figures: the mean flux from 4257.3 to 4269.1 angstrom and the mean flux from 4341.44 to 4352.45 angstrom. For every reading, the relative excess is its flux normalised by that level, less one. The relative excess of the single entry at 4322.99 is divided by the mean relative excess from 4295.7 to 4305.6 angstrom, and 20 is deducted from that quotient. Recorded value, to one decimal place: -19.9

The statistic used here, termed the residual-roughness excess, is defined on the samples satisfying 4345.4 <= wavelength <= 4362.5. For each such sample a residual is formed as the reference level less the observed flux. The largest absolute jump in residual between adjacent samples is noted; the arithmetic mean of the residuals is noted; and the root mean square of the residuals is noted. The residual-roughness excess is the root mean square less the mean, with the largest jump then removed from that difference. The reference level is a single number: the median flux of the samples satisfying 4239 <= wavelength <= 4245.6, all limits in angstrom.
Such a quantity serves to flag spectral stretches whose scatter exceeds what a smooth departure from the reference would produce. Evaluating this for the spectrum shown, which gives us 12.6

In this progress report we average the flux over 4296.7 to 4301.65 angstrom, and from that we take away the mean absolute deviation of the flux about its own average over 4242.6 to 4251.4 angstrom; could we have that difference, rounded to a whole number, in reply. 51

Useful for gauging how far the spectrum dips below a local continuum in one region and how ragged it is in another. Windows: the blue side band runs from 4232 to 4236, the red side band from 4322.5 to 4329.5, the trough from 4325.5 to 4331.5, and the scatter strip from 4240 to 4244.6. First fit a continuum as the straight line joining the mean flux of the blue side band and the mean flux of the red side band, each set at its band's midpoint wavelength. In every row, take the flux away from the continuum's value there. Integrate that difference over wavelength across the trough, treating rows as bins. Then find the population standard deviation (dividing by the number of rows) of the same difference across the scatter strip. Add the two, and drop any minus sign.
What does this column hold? 23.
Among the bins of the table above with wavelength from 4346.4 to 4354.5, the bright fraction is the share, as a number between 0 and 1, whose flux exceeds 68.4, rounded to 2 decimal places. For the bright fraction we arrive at 1.00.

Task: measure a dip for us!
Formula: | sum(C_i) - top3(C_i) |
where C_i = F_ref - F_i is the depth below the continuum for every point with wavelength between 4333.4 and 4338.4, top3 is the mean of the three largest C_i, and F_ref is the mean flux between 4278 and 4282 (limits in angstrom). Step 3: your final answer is 55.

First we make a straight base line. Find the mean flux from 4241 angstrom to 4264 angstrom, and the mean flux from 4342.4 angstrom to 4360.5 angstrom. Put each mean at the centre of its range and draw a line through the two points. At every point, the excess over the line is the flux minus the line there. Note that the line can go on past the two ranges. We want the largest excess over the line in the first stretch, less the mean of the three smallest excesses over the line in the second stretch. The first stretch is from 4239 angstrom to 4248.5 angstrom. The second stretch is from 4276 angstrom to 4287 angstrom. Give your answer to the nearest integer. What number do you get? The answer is 15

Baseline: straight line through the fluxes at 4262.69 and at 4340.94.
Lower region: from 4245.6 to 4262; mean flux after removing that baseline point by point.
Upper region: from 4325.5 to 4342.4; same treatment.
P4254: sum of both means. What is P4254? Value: 5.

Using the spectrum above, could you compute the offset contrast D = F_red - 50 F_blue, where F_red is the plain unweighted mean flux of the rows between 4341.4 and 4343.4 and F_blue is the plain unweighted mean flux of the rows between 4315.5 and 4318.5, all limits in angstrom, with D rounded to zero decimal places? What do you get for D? -4009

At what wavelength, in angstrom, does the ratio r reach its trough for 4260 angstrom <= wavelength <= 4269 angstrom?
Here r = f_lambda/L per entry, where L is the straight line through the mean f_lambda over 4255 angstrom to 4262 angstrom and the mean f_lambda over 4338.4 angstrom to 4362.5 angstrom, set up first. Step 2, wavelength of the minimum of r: 4268.59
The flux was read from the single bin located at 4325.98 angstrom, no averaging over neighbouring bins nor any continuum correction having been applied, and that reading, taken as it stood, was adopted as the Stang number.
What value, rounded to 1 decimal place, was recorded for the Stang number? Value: 70.6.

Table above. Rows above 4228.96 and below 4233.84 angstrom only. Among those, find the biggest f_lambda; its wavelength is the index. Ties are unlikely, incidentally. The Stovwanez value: 4233.35 angstrom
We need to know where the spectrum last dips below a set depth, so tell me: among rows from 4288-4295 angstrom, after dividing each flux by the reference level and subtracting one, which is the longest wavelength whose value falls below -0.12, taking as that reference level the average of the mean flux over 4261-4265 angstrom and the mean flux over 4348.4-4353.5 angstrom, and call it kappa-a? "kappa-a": 4294.22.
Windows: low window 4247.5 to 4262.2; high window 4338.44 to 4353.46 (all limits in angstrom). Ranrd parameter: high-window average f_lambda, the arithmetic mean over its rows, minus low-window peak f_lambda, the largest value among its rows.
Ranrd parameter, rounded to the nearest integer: 3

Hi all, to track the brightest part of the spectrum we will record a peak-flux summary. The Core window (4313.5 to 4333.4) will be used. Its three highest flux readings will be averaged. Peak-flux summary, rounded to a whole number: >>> 88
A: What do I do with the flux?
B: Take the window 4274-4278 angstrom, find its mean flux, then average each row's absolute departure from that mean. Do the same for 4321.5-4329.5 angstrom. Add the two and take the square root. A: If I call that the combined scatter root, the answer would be 2.0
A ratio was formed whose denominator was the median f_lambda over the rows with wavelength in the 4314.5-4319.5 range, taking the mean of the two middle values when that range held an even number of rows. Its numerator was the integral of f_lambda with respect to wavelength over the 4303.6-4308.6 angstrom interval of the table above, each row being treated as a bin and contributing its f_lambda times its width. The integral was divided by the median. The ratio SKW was 3.3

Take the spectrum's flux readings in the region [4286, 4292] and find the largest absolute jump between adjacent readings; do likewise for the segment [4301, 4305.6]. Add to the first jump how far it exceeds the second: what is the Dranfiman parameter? 6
